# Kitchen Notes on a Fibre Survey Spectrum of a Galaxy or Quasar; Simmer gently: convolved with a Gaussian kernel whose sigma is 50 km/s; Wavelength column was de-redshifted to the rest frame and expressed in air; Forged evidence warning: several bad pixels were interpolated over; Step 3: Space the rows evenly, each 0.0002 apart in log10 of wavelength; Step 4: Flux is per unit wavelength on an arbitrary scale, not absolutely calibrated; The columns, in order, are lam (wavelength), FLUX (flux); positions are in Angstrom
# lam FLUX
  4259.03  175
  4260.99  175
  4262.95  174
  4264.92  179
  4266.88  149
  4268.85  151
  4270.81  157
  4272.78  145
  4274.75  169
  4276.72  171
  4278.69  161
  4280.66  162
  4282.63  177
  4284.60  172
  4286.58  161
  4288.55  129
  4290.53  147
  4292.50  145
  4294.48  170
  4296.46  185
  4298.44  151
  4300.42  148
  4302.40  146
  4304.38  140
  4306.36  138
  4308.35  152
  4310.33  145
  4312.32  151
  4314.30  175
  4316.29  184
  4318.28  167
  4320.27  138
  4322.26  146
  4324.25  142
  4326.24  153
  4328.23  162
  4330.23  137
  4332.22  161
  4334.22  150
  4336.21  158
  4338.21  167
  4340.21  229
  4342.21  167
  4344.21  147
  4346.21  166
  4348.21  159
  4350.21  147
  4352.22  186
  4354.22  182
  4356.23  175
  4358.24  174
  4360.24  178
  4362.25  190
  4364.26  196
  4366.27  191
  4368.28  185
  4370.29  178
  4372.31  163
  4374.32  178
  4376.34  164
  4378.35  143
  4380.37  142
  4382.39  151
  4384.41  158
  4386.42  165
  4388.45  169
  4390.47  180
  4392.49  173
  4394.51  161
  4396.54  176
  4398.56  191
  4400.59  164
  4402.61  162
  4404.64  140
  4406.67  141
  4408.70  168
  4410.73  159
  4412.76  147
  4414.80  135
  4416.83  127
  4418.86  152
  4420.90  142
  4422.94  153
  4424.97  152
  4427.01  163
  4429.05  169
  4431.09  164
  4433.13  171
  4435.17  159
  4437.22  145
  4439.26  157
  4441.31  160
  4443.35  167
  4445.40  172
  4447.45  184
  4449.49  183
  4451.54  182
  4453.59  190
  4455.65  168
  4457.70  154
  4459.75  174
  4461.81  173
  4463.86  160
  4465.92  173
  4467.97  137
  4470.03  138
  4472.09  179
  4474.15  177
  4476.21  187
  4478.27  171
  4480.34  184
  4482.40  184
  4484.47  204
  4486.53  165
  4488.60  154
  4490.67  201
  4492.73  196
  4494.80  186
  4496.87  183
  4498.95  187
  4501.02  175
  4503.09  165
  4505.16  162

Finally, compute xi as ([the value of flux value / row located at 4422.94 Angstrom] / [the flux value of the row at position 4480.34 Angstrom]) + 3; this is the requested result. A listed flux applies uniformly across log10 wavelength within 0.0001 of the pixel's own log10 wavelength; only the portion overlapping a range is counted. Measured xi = 3.83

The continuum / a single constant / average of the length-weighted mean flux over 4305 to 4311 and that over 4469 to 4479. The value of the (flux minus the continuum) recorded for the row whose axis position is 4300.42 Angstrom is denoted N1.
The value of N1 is -10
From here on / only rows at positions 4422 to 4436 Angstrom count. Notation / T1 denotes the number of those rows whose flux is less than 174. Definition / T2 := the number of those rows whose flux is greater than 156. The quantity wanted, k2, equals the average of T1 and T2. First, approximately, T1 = 7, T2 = 5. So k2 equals 6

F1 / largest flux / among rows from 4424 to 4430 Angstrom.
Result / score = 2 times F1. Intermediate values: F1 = 169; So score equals 338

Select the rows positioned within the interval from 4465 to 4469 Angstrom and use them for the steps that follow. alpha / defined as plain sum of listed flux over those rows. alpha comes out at 310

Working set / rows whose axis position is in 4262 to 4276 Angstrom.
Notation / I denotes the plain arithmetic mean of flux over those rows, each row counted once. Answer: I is 161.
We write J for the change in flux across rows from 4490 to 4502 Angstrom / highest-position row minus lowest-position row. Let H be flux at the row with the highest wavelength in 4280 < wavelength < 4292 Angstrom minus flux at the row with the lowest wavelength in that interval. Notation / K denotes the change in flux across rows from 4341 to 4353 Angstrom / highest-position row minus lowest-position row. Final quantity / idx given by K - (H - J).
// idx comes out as 8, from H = -15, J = -26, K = 19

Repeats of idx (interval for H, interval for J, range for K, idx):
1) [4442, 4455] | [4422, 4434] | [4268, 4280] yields 5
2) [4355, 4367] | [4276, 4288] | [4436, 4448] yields 13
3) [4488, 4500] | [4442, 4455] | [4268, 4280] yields 0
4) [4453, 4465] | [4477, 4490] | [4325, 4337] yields 18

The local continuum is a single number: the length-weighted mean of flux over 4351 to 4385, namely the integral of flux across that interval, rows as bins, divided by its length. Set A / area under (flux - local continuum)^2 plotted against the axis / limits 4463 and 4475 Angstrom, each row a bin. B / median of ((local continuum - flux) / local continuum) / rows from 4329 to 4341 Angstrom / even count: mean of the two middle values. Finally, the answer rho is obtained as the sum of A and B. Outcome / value 5474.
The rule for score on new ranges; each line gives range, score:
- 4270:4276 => 338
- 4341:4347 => 334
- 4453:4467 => 380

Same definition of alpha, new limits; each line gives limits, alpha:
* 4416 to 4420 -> 279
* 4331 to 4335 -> 311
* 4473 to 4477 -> 364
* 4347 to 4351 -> 306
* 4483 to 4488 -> 369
